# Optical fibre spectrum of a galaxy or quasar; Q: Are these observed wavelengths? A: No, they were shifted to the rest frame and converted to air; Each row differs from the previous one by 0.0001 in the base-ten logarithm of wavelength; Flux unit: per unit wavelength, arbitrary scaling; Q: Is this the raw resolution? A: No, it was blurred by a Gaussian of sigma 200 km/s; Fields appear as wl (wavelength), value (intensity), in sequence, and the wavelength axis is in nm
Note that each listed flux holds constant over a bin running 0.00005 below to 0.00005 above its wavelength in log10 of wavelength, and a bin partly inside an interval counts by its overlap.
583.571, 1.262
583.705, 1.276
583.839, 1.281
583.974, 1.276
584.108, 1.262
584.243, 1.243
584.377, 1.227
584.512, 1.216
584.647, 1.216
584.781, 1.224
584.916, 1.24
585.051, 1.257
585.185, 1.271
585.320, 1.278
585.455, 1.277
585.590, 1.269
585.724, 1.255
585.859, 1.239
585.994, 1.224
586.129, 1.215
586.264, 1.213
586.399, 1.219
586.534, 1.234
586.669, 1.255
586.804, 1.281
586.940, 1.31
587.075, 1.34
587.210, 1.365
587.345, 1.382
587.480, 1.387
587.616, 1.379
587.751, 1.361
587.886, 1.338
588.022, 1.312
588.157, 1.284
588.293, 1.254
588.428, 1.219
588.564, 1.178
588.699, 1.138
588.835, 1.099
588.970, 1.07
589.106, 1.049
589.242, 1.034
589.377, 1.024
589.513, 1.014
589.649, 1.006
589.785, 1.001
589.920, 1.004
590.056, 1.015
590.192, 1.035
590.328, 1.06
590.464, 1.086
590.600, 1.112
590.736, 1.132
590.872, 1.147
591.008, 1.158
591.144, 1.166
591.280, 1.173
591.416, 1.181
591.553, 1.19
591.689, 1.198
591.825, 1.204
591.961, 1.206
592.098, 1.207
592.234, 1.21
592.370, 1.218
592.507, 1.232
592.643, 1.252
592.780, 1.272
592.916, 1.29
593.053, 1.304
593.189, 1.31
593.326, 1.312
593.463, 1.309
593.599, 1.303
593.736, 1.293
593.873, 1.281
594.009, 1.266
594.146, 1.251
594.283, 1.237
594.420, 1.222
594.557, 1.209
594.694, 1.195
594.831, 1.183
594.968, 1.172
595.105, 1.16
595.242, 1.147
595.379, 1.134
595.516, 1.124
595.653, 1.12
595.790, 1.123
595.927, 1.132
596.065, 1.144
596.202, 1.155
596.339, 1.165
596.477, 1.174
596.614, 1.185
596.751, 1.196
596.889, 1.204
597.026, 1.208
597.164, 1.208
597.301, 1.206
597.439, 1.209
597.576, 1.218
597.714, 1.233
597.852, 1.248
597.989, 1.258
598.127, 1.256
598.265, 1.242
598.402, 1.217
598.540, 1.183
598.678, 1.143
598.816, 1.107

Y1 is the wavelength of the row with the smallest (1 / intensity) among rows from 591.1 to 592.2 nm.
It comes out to 592.098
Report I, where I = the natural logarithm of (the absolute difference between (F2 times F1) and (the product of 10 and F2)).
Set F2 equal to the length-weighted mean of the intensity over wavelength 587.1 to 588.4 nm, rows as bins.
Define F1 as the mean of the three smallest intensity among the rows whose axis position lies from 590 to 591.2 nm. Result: 2.48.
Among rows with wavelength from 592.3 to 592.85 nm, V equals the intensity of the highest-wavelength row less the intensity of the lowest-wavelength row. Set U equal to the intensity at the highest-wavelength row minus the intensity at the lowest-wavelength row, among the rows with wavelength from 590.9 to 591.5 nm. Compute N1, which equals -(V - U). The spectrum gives -0.03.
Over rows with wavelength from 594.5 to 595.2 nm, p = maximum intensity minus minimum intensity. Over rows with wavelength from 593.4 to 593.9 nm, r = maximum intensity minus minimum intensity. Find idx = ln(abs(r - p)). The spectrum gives -3.9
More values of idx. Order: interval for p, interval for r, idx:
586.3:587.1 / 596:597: -2.8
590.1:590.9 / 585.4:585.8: -2.4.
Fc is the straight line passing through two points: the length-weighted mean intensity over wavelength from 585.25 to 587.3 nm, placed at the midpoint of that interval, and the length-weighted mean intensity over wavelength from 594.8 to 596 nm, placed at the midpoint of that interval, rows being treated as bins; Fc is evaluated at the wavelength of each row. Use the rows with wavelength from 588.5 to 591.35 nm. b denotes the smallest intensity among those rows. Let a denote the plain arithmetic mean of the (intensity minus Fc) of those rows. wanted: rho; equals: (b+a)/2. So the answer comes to 0.43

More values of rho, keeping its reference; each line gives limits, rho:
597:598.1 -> 0.66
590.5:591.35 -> 0.53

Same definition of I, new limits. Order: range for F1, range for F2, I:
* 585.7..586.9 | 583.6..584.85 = 2.39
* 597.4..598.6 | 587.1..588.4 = 2.46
